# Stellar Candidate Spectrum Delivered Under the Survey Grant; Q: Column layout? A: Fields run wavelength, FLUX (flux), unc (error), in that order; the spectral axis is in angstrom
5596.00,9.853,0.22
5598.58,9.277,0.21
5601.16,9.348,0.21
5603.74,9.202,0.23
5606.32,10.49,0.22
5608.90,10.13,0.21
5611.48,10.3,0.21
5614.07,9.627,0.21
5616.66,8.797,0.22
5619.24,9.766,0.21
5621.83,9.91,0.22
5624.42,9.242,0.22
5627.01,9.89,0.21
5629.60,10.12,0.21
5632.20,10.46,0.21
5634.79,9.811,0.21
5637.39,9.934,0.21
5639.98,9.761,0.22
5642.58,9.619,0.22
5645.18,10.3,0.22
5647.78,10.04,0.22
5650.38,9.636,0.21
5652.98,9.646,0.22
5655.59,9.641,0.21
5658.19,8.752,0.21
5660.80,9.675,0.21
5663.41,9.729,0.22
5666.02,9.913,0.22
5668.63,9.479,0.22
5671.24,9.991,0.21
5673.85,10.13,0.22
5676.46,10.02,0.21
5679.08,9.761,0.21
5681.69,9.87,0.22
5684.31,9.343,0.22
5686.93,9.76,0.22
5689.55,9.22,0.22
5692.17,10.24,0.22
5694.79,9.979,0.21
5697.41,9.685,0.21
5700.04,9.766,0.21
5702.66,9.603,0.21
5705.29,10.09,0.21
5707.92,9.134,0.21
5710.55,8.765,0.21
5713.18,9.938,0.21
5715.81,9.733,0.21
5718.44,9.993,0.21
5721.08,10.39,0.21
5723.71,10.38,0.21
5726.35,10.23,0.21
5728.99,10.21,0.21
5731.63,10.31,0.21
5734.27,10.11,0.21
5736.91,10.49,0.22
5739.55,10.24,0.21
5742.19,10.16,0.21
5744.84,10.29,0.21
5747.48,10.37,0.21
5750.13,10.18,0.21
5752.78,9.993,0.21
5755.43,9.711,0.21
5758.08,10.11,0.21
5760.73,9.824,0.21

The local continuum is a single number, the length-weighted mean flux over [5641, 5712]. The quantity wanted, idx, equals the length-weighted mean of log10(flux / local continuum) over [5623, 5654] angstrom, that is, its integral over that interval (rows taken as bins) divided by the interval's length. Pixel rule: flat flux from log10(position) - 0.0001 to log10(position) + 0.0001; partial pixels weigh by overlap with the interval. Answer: 0.008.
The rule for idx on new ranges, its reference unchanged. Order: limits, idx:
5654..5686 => 0.000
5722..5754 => 0.024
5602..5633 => 0.005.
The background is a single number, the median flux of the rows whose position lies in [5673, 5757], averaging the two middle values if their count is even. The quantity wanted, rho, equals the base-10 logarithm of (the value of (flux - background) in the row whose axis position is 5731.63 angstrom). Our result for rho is -0.52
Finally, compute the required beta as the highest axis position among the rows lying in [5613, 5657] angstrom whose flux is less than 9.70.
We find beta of 5655.59 angstrom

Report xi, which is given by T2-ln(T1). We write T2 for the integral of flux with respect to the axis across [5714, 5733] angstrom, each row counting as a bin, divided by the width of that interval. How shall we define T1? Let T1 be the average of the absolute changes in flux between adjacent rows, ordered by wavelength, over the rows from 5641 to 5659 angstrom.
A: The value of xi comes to 11.2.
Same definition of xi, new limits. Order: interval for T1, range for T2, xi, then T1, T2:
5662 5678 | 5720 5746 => 11.6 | 0.28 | 10.28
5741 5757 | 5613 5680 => 11.5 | 0.17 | 9.76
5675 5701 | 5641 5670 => 10.6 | 0.39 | 9.67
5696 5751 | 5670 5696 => 11.1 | 0.28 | 9.83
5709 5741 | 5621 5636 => 11.2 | 0.29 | 9.91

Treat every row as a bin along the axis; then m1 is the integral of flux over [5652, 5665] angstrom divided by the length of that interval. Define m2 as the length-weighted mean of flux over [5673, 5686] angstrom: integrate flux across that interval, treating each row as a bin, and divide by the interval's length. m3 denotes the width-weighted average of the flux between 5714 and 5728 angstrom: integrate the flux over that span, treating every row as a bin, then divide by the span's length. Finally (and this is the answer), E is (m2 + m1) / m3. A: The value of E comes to 1.90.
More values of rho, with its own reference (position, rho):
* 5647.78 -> -1.47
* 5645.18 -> -0.53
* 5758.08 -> -0.99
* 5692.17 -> -0.63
